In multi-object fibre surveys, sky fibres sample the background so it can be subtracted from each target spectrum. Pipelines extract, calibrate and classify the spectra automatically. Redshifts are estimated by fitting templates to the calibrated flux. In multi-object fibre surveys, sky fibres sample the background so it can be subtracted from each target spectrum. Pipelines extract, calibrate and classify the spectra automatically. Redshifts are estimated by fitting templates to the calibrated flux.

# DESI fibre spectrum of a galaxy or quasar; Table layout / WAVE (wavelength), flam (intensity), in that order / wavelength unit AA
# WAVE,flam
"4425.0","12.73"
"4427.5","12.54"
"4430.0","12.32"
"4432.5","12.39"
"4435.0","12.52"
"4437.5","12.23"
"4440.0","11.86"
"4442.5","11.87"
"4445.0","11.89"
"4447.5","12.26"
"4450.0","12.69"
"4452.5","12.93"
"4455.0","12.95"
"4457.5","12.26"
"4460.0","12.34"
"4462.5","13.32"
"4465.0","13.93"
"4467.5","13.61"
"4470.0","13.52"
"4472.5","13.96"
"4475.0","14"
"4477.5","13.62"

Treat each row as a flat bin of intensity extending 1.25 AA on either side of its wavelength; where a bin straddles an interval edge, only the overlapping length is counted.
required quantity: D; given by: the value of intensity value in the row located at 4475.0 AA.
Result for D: 14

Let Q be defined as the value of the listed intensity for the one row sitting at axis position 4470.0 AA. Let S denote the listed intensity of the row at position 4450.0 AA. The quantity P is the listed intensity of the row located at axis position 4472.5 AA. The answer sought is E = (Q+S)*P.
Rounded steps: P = 13.96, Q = 13.52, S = 12.69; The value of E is 366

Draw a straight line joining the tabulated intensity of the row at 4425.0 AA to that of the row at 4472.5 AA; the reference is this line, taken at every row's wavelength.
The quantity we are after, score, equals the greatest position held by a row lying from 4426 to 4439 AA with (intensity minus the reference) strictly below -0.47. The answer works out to 4437.5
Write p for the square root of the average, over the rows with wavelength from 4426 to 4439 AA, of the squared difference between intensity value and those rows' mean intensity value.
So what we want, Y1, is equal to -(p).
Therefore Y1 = -0.12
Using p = 0.12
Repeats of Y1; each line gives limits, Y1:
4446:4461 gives -0.30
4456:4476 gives -0.66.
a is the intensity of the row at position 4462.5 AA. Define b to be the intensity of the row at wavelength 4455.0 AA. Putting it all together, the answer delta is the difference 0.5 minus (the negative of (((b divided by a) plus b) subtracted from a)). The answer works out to -0.10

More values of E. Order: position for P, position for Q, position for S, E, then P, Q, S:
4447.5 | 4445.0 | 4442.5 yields 291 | 12.26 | 11.89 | 11.87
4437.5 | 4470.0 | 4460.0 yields 316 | 12.23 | 13.52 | 12.34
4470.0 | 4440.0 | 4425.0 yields 332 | 13.52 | 11.86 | 12.73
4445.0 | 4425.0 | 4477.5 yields 313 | 11.89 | 12.73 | 13.62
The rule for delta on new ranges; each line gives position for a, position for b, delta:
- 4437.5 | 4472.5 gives -2.37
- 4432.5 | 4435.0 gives -0.64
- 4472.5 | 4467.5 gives -0.12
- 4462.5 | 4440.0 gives 1.07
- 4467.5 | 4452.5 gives 0.23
